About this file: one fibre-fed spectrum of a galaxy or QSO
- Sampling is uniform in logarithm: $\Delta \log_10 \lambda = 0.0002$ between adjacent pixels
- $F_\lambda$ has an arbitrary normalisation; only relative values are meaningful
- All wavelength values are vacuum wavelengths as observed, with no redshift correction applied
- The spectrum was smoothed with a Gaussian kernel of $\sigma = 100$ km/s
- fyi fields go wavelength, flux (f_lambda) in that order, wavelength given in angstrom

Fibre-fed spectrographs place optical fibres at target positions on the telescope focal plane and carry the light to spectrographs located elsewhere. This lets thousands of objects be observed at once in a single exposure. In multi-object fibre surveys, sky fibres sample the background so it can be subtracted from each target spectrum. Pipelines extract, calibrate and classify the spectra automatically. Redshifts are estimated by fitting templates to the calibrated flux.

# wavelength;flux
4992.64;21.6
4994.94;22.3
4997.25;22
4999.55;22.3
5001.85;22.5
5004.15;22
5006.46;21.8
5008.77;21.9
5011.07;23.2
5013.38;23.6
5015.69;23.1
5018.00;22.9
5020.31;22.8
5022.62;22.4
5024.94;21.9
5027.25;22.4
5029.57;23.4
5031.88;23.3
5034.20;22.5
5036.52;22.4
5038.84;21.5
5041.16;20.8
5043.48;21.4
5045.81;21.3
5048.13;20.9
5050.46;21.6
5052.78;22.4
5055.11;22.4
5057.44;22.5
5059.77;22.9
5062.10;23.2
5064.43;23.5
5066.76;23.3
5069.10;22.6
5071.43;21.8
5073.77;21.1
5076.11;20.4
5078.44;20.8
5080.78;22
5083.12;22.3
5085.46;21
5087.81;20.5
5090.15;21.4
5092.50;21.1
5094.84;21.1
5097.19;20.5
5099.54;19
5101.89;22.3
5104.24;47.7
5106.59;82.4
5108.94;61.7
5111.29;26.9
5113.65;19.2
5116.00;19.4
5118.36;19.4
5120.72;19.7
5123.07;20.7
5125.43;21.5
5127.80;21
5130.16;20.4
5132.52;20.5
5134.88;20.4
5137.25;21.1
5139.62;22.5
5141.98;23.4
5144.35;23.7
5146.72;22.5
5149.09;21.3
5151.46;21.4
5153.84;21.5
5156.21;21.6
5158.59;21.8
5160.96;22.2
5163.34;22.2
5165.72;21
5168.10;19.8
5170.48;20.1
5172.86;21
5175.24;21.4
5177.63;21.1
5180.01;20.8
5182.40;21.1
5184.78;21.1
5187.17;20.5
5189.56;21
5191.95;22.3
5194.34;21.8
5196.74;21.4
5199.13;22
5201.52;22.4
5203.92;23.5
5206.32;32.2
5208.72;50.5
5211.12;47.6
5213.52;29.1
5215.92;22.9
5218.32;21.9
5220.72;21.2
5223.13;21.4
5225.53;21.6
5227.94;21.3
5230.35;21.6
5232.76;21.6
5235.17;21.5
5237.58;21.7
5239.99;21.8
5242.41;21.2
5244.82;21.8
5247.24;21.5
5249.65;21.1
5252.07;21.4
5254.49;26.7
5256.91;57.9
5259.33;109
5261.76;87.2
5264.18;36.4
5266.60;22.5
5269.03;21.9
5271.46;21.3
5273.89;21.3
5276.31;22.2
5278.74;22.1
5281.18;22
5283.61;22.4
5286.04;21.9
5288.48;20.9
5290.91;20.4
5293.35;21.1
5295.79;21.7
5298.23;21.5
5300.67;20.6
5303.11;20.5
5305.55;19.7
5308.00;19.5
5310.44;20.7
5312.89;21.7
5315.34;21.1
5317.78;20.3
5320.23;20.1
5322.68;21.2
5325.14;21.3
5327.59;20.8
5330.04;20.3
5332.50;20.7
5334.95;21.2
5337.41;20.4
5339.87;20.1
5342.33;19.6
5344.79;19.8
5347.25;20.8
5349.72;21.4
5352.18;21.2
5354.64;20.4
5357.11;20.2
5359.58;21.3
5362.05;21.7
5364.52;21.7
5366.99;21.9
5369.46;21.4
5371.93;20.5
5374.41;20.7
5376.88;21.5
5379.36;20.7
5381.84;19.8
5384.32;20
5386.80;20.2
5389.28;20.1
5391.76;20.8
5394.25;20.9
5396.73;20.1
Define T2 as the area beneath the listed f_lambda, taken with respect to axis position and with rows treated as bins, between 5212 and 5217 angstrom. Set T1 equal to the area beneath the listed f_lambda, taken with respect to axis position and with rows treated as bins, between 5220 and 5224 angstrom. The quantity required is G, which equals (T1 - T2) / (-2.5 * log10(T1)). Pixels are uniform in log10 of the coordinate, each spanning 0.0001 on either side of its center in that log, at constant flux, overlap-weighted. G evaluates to 11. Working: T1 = 85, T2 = 137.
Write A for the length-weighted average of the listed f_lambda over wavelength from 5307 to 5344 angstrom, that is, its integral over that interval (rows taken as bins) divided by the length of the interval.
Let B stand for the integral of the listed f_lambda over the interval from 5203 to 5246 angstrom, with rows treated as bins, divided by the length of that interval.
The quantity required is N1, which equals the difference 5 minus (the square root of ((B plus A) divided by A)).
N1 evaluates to 3.50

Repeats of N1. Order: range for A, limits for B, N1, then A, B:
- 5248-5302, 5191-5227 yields 3.63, 31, 26.8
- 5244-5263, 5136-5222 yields 3.77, 46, 23.7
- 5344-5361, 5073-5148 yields 3.51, 21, 25.3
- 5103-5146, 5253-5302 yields 3.54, 28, 31.9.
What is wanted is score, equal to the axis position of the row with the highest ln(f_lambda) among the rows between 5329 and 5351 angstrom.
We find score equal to 5349.72 angstrom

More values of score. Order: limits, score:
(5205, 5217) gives 5208.72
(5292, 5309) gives 5295.79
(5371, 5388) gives 5376.88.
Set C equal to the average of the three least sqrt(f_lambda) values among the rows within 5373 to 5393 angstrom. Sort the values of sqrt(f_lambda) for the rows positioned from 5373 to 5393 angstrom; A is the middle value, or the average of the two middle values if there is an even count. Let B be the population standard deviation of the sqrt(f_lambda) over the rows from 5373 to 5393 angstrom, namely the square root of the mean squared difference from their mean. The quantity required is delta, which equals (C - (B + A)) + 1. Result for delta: 0.89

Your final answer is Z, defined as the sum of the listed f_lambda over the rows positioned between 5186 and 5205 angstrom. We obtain 175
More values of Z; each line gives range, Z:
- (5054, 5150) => 1011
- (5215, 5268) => 685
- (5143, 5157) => 132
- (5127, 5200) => 664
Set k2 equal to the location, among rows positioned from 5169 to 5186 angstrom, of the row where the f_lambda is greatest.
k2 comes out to 5175.24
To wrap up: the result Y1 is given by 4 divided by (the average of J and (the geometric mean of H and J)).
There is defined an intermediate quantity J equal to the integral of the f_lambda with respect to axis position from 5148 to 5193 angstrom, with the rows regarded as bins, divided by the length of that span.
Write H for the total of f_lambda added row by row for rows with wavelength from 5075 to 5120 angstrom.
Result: 0.0629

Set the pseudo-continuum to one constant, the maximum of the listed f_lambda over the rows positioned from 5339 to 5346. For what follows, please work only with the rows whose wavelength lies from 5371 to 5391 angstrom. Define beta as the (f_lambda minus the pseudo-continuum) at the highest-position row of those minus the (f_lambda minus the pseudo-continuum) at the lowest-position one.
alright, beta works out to 0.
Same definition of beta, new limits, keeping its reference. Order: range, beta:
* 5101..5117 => -3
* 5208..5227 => -29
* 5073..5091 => 0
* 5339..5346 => 0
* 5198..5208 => 10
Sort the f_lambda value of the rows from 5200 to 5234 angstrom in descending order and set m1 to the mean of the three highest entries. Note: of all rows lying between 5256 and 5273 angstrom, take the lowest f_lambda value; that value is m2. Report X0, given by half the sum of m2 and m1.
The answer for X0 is 32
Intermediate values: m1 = 43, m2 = 21.3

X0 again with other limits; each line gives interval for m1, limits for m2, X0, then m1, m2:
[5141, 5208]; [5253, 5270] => 24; 26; 21.9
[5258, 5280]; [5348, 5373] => 49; 78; 20.2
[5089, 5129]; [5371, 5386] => 42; 64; 19.8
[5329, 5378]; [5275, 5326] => 21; 22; 19.5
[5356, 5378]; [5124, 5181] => 21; 22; 19.8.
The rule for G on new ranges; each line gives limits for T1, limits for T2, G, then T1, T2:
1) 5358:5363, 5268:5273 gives 0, 107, 108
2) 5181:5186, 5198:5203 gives 1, 105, 111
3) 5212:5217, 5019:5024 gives -5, 137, 113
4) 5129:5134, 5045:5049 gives -4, 102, 84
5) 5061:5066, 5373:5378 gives -2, 117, 105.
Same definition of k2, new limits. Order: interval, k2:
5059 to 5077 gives 5064.43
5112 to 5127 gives 5125.43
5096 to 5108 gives 5106.59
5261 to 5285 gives 5261.76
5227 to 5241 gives 5239.99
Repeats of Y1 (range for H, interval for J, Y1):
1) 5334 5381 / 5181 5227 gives 0.0634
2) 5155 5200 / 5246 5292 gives 0.0542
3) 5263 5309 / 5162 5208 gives 0.0673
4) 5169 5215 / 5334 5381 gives 0.0661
